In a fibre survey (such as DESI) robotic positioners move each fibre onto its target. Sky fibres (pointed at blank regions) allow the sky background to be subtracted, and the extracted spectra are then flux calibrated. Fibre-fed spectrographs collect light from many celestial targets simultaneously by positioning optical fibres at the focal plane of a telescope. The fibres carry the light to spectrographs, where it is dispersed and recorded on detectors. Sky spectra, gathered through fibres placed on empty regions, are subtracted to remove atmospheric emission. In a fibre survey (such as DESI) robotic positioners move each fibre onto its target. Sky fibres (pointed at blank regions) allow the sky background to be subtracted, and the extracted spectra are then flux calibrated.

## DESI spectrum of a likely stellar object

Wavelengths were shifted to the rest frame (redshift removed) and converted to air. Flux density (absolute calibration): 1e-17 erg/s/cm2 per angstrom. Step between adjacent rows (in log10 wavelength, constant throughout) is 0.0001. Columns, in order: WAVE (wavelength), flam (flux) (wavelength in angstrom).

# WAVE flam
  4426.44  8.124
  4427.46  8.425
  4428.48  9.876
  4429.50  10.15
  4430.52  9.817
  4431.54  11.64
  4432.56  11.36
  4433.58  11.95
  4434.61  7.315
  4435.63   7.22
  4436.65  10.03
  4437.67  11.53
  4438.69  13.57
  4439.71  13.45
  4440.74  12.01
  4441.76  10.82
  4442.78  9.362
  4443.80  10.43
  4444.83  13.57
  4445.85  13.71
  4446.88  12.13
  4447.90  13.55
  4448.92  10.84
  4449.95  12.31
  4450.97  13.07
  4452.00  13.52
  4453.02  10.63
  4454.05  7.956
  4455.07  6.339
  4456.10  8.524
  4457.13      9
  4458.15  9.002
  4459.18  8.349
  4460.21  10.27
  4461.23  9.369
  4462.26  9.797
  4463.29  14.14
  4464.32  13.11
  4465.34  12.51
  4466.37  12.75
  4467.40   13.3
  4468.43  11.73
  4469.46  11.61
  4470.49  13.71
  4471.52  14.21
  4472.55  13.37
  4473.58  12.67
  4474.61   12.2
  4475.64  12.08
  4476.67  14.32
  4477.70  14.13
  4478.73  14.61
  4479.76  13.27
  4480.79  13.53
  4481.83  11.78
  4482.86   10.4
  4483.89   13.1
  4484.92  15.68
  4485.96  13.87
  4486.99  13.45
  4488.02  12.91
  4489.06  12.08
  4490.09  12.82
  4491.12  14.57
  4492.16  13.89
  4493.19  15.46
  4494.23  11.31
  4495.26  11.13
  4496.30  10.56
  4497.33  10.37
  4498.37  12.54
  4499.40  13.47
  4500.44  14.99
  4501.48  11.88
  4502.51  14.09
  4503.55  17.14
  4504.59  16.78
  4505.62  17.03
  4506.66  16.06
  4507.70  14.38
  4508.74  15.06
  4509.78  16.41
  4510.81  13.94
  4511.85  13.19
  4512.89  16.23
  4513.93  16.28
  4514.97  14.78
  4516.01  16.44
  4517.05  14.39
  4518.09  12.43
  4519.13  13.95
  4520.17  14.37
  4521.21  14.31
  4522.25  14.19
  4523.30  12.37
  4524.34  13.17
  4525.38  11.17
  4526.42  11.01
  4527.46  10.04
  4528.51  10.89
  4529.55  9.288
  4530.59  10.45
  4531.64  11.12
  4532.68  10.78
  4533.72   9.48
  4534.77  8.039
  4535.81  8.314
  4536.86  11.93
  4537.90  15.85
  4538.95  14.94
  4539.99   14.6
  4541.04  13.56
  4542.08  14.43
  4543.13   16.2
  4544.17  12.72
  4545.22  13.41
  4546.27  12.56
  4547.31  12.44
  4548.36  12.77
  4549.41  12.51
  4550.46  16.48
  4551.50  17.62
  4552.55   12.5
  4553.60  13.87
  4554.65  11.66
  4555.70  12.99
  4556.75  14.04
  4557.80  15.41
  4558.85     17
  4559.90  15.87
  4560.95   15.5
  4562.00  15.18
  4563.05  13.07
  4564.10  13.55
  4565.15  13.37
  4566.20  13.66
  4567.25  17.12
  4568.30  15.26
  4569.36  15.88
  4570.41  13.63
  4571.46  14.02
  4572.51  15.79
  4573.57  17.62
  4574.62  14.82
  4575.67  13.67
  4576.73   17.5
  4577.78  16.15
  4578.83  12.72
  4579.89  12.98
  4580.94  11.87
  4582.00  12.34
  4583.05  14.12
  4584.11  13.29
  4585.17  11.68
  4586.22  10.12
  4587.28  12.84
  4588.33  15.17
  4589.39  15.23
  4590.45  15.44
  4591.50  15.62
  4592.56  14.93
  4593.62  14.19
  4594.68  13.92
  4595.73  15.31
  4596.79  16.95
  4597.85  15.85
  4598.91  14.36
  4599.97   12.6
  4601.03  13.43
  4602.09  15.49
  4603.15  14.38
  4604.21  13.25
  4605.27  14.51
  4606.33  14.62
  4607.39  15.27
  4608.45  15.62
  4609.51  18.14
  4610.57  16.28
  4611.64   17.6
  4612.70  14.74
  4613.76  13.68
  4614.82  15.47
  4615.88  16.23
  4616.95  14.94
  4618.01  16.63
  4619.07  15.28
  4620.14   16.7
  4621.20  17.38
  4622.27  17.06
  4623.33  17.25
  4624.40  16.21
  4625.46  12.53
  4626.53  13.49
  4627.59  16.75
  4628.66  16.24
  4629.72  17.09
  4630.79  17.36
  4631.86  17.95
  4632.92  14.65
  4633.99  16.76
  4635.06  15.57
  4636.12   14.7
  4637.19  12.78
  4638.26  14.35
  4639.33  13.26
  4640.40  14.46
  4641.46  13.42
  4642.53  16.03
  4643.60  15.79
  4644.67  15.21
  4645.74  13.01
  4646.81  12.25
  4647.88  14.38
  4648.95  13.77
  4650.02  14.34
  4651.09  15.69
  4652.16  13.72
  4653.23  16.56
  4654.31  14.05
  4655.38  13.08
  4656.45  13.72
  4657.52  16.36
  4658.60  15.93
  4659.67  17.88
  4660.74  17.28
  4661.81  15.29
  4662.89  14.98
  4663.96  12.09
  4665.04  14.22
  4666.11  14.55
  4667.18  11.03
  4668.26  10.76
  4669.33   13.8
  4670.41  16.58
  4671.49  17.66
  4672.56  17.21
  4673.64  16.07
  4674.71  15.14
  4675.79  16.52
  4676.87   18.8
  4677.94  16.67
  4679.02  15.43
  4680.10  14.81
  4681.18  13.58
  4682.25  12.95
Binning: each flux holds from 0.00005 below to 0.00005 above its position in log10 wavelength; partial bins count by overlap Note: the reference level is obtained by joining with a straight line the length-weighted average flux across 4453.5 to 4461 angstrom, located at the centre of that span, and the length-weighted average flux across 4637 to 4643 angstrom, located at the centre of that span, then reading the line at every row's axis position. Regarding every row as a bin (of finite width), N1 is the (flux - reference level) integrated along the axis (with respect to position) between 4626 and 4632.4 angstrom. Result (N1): 17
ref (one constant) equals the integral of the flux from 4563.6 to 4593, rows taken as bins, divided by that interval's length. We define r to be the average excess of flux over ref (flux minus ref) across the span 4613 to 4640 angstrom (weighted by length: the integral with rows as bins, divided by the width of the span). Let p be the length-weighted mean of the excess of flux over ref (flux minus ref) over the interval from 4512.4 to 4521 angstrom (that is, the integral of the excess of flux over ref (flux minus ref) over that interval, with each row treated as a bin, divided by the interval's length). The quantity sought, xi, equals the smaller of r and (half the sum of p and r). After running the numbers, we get 0.92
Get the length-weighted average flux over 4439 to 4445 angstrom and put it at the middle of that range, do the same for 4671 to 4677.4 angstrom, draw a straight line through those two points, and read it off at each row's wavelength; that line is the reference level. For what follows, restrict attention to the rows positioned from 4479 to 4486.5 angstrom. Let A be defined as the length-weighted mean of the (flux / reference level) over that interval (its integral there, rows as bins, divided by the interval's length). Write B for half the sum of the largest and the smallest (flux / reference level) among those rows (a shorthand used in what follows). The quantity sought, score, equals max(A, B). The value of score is 1.05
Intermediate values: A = 1.05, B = 1.04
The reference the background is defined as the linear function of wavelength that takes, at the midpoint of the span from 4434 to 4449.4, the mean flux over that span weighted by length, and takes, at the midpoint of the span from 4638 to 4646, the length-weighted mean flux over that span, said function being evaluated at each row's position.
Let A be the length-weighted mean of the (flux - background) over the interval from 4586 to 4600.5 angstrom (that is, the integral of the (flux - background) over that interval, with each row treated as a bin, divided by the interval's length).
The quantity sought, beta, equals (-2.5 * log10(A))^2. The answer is 0.04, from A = 0.8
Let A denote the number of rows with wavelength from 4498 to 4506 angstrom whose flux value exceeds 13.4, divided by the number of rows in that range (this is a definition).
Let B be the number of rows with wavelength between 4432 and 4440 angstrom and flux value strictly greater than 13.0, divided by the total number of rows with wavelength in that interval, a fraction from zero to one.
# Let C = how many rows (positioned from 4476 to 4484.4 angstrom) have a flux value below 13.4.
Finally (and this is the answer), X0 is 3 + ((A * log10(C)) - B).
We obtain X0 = 3.20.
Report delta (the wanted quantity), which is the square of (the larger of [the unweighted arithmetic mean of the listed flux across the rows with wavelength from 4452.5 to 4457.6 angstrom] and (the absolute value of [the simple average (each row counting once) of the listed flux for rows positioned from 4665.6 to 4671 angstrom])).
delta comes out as 178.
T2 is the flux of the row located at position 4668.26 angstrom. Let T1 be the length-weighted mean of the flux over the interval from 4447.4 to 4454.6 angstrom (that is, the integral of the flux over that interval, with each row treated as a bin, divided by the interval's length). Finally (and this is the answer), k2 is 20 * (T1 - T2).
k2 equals 18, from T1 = 11.7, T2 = 10.76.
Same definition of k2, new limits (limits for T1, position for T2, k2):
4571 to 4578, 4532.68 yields 97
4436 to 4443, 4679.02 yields -78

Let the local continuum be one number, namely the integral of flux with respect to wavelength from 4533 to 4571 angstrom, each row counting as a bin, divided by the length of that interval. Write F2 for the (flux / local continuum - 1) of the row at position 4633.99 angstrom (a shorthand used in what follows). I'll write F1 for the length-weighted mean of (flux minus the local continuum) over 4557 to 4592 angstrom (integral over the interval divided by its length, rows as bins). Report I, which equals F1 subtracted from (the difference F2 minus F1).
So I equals -1.1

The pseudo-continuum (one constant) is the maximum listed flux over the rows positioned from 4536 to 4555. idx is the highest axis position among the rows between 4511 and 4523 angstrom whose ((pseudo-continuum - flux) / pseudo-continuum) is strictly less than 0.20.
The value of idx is 4522.25 angstrom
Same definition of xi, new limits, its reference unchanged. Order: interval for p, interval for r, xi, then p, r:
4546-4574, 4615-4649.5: 0.60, 0.2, 1.00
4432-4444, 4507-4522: -1.55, -3.5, 0.43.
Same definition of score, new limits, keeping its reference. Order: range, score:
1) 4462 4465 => 1.04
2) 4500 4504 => 1.12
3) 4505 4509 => 1.20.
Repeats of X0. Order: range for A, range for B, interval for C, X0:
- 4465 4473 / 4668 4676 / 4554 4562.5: 2.20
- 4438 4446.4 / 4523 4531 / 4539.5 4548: 3.11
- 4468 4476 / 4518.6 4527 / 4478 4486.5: 2.53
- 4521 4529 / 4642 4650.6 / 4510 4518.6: 2.20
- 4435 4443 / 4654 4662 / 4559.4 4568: 2.08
